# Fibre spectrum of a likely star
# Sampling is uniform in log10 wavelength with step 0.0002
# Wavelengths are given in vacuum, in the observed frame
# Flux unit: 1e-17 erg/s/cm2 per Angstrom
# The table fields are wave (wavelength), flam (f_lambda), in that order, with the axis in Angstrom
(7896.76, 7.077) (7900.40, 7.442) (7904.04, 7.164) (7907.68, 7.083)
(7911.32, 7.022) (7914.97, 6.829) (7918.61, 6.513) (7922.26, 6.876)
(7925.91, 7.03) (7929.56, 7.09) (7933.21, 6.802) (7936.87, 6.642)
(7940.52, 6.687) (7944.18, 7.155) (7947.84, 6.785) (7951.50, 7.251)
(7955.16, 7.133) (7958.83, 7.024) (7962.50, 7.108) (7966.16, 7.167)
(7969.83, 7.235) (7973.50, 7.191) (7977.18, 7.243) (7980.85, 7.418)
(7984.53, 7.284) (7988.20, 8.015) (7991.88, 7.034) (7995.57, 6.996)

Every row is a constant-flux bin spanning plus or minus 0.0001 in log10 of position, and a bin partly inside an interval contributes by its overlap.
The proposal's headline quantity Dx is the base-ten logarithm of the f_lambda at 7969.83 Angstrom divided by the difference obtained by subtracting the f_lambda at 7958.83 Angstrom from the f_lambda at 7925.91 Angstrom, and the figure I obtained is 3.1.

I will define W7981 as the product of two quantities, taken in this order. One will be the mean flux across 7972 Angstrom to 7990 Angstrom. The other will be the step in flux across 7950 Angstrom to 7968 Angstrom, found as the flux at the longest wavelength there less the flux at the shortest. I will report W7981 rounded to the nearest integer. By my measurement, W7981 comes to -1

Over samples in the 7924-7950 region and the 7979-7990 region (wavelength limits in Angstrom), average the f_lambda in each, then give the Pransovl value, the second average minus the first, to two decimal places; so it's 0.69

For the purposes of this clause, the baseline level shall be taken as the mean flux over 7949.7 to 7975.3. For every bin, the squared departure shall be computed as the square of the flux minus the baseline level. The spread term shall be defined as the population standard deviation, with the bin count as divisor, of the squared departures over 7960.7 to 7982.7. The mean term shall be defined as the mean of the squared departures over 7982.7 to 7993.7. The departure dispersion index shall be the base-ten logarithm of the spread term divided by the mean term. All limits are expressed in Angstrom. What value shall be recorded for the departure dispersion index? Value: -1.0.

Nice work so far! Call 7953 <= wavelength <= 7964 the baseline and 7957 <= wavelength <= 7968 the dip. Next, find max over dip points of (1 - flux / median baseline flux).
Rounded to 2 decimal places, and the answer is 0.01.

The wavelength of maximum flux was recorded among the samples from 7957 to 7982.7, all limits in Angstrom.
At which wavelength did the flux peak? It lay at 7980.85 Angstrom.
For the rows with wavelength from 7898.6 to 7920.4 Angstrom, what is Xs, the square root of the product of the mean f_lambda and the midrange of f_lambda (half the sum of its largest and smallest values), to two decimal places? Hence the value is 6.99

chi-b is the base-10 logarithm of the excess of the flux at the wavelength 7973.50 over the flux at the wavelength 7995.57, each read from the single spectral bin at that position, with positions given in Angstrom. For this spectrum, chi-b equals -0.71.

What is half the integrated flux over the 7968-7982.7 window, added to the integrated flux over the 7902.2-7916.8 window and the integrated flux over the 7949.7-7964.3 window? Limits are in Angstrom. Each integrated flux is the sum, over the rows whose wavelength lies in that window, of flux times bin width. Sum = 260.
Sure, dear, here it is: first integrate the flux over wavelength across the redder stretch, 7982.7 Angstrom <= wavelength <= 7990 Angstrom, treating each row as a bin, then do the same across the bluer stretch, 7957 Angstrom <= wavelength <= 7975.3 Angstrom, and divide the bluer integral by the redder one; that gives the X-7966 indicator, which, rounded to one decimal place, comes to 2.3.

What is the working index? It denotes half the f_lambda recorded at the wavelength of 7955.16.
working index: 3.57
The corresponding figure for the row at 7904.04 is 3.58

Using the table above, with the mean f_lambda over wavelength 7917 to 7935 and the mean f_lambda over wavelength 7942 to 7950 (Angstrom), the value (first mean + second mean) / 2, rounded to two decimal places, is 6.92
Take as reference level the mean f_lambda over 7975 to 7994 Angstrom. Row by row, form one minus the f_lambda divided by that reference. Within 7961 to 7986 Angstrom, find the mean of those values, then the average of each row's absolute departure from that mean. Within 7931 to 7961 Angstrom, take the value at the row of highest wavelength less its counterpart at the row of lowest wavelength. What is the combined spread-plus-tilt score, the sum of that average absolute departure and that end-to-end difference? -0.021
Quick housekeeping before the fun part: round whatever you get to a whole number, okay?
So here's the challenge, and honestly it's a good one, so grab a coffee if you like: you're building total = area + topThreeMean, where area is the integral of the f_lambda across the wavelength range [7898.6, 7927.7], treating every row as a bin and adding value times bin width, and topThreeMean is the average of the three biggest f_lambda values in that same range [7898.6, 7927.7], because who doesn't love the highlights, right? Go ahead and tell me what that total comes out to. 211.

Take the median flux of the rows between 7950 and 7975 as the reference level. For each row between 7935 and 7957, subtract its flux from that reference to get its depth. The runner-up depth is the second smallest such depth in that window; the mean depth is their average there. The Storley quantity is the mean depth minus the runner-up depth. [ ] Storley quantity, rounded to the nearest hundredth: 0.21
